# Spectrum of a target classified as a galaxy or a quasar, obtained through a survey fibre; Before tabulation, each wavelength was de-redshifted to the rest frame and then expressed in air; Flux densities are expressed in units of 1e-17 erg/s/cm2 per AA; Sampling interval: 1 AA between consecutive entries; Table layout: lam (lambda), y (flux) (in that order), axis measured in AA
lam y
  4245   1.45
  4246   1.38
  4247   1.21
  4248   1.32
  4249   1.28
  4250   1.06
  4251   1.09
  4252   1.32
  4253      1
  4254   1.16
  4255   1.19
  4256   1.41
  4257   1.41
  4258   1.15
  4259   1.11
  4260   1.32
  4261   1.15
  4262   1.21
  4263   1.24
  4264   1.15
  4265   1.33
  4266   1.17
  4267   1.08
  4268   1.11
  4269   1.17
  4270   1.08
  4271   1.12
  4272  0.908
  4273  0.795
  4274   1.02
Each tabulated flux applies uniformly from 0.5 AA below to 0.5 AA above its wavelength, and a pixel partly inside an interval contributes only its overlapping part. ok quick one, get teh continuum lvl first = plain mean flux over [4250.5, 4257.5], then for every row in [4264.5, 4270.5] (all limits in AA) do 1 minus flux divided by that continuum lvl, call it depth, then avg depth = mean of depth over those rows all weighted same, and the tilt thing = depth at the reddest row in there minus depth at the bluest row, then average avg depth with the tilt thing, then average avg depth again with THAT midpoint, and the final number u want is 0.093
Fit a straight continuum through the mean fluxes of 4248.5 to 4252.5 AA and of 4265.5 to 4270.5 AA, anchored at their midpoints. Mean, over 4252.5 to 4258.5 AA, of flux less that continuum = 0.05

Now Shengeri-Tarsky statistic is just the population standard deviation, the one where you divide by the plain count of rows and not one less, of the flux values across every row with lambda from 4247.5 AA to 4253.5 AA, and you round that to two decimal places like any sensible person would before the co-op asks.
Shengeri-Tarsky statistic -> 0.13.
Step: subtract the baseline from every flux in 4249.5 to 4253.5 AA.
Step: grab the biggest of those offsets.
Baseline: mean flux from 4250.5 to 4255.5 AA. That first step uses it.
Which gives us 0.17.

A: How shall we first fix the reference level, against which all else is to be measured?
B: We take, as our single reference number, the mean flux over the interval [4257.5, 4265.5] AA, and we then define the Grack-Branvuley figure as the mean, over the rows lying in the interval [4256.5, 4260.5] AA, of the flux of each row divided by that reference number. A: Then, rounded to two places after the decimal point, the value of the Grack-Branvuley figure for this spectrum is 1.03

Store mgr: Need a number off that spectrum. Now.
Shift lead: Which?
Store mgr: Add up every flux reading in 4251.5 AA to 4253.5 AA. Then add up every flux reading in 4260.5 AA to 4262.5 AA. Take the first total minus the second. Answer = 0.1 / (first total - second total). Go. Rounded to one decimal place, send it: -2.5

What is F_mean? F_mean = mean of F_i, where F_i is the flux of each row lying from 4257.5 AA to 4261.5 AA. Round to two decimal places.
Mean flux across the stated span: 1.18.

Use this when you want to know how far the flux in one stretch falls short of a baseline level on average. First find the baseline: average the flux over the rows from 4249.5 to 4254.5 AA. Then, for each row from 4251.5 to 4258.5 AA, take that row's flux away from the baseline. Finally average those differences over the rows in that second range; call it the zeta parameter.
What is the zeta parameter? -0.11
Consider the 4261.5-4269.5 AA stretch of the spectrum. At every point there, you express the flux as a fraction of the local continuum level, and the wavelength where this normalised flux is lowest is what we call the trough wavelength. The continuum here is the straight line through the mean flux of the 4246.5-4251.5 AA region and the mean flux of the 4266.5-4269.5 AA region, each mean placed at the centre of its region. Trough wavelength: 4267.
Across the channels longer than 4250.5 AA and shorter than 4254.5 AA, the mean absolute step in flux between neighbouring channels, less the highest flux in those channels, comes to -1.08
